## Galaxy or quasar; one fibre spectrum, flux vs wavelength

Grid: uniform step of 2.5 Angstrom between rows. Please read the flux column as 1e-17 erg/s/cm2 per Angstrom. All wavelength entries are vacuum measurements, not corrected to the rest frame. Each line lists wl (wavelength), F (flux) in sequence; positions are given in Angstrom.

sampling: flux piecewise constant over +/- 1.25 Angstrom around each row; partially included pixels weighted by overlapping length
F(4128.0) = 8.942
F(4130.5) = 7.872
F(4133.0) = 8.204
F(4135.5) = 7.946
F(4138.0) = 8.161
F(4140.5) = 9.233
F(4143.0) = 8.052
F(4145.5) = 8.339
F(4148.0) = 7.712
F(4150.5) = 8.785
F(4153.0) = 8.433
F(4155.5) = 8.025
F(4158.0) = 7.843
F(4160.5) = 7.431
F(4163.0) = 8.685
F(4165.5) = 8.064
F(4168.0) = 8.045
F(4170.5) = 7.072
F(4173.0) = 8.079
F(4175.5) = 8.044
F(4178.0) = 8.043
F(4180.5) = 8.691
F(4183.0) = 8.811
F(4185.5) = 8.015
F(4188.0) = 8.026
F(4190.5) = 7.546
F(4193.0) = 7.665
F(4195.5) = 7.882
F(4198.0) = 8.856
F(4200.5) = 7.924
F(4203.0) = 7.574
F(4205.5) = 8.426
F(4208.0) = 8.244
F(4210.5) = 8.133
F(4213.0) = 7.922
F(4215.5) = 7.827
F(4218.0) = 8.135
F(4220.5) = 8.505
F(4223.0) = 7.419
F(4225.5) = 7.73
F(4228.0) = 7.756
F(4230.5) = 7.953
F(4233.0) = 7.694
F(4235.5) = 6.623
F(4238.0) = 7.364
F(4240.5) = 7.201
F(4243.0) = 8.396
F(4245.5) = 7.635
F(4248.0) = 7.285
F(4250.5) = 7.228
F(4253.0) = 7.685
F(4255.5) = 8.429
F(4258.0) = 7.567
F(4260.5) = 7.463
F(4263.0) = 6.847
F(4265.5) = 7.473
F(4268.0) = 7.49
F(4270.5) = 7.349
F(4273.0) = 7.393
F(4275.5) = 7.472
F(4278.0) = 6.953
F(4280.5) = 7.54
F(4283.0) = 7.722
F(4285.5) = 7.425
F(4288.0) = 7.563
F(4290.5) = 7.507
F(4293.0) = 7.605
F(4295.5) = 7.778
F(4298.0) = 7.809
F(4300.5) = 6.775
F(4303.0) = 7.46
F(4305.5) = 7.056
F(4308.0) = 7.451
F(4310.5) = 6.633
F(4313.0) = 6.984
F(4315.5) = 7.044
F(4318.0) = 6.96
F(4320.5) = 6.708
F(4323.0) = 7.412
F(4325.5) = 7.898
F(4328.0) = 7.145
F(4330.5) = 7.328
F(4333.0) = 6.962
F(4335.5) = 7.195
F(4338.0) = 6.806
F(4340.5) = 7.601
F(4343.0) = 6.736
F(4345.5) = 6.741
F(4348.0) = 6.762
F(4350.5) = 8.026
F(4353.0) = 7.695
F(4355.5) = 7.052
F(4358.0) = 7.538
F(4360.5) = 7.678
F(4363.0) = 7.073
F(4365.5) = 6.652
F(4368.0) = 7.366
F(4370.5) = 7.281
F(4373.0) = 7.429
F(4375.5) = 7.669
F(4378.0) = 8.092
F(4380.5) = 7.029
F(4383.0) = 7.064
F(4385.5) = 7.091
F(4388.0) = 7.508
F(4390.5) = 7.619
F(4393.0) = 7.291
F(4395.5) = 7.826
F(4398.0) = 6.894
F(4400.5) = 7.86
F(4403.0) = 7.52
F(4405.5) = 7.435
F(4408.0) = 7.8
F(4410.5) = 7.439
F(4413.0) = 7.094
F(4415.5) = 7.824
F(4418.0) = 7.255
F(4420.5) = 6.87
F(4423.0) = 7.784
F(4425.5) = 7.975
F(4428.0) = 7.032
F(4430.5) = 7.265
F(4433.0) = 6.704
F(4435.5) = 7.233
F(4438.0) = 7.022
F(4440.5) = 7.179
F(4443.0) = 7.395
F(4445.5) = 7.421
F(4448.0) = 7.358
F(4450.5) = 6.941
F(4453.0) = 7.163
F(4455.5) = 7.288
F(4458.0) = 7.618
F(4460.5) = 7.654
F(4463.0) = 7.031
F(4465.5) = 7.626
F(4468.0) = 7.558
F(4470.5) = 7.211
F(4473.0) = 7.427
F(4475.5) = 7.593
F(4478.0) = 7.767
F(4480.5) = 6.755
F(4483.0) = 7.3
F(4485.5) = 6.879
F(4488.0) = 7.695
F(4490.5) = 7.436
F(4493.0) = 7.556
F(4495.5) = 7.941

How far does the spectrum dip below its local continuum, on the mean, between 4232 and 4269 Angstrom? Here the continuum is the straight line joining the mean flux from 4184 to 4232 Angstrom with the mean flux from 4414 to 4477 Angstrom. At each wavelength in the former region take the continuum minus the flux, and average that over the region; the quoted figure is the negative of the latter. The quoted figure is -0.37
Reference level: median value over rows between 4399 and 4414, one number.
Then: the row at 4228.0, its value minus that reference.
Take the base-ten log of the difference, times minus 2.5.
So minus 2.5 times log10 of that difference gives 1.4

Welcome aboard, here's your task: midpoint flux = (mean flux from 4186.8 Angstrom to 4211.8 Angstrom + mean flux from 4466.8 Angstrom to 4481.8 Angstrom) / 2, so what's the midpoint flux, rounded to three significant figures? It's 7.71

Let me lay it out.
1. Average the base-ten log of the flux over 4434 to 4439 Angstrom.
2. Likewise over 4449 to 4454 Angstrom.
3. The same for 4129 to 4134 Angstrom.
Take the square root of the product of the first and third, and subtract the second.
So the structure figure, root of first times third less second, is 0.030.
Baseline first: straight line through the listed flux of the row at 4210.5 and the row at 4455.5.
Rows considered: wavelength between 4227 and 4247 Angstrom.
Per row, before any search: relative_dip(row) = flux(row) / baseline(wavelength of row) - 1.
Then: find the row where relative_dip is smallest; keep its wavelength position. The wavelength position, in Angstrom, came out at 4235.5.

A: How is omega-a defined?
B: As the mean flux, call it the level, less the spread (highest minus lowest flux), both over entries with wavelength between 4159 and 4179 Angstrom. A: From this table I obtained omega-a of 6.32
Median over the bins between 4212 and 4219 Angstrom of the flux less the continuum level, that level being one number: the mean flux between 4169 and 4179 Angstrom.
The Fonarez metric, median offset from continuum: 0.11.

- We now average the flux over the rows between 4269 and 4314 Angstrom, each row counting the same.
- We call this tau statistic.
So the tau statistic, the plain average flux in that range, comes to 7.36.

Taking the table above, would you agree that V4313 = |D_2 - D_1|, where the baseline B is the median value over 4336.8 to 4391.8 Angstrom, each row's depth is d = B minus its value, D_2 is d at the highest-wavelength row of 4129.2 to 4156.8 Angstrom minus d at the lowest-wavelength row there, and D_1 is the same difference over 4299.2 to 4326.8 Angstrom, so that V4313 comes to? 1.0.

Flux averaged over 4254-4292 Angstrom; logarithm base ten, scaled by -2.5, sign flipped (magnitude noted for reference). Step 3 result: 2.185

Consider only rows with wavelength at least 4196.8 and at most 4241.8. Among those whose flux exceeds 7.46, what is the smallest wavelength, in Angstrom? 4198.0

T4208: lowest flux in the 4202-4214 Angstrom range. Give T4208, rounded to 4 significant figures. 7.574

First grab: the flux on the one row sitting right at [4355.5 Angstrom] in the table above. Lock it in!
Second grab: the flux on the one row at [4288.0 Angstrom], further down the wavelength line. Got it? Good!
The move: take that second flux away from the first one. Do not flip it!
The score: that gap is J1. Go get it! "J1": -0.51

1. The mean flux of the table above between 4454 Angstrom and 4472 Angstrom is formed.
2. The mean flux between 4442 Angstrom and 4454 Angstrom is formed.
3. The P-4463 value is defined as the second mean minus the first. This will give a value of -0.2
